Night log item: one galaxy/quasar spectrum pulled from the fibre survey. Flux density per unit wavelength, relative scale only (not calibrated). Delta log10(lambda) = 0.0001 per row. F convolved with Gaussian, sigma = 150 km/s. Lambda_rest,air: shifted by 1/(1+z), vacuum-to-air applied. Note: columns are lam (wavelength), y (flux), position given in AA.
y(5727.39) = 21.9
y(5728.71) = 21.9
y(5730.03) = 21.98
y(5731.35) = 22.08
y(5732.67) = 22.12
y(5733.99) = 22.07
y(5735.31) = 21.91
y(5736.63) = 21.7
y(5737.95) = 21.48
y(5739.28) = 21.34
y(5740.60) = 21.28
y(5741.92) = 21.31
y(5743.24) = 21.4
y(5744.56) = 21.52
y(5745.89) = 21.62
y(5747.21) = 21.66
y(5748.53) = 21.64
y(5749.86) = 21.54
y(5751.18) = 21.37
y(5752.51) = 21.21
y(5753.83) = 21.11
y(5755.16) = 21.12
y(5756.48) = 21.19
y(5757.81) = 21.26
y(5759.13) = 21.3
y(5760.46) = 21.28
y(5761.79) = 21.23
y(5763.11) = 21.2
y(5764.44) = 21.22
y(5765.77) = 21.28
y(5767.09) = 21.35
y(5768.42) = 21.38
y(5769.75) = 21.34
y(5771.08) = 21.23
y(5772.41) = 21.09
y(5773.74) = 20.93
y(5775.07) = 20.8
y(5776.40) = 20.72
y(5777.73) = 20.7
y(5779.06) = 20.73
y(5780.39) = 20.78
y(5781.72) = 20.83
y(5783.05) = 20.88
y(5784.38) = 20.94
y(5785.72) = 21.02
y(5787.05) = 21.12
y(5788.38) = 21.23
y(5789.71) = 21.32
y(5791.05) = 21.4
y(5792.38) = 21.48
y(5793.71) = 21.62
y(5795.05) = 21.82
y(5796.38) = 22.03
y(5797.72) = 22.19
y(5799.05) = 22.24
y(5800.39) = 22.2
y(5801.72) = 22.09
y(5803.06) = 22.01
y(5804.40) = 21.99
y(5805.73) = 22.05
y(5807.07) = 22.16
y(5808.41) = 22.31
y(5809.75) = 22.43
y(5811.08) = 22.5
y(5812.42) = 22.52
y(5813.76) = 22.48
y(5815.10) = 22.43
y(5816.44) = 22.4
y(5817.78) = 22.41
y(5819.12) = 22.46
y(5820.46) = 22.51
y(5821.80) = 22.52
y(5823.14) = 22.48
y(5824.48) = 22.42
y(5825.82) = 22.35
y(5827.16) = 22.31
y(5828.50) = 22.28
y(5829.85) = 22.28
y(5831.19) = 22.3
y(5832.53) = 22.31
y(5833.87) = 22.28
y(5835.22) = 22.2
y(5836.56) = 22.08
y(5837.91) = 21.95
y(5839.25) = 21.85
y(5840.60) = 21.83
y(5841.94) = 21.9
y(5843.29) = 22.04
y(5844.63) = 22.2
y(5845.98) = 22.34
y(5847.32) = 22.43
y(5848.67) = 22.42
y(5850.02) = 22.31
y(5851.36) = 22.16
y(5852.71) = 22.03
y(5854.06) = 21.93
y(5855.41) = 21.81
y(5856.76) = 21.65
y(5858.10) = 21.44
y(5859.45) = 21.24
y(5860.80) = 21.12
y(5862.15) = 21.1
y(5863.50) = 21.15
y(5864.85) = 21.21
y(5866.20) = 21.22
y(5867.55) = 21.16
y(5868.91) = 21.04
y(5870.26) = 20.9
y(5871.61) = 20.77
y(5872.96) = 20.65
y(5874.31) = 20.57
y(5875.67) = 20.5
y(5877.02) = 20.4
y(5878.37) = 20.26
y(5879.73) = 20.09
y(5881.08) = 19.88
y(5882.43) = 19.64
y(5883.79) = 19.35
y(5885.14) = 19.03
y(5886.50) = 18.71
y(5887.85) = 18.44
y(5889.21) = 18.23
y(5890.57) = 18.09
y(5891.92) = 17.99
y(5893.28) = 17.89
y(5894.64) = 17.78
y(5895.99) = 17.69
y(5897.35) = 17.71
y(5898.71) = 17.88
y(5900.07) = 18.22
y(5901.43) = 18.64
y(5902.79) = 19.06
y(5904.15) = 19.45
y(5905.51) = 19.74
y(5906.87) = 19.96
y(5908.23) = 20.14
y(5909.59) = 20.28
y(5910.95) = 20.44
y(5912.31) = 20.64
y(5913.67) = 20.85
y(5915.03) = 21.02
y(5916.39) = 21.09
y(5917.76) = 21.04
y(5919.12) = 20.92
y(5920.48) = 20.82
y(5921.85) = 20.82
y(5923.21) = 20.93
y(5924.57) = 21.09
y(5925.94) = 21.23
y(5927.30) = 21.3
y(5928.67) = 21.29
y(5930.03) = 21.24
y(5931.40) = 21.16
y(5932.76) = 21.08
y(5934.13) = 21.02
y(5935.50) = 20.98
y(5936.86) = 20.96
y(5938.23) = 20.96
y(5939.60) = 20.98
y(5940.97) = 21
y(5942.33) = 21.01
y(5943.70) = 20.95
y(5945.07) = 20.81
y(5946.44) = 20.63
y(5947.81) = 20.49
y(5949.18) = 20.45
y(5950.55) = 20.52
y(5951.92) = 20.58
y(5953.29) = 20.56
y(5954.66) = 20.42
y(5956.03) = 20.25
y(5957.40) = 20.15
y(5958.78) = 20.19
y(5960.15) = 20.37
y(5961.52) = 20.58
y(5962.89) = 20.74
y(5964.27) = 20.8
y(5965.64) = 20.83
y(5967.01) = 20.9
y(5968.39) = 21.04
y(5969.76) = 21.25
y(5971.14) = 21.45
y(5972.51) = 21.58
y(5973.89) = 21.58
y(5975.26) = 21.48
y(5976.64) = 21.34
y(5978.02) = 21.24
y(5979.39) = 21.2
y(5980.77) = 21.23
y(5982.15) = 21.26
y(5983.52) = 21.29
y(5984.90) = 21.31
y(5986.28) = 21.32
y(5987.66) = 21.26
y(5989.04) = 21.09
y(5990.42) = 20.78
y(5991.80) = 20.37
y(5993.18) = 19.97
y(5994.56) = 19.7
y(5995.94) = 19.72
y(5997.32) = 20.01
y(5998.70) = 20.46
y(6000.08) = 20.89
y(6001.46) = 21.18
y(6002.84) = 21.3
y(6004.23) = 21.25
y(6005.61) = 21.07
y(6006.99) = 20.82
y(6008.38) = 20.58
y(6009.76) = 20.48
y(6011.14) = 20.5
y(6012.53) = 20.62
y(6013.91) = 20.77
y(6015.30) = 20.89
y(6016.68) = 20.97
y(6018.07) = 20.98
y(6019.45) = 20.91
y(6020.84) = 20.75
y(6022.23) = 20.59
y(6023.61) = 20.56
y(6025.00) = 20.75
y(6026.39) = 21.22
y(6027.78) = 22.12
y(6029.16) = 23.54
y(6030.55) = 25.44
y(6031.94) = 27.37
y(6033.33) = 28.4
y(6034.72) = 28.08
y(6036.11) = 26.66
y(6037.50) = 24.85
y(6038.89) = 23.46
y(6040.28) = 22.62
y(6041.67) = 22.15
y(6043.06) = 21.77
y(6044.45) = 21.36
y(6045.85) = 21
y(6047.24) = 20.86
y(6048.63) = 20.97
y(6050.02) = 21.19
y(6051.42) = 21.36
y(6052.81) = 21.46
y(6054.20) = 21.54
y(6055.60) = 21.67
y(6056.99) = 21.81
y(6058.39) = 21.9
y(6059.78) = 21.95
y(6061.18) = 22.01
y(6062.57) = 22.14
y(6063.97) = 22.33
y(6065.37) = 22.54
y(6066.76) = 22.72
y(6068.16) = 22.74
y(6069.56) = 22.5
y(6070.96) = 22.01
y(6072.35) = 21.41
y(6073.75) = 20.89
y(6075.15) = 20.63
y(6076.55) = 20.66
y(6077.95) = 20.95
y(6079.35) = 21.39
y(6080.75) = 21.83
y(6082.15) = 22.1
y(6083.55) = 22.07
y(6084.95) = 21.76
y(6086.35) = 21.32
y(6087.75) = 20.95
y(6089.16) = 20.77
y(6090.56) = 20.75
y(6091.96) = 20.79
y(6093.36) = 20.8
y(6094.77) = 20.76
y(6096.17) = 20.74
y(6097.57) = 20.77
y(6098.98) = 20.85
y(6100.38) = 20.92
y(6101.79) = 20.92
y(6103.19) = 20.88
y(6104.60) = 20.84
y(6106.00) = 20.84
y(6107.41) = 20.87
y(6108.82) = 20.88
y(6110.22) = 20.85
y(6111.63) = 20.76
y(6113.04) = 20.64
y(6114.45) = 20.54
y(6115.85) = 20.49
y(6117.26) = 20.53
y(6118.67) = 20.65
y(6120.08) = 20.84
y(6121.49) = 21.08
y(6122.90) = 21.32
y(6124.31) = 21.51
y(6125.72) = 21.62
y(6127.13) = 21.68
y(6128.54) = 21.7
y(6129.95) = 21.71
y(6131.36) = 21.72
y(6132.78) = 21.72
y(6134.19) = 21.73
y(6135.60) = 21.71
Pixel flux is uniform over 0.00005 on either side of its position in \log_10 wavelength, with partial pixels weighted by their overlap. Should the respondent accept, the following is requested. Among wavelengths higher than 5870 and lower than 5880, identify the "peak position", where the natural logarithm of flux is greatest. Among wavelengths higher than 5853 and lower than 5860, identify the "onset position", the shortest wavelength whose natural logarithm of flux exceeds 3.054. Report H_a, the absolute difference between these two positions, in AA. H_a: 16.2 AA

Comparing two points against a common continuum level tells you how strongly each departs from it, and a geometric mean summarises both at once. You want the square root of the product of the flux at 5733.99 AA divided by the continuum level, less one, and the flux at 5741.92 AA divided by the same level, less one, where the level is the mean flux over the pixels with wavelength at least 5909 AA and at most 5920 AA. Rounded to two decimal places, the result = 0.04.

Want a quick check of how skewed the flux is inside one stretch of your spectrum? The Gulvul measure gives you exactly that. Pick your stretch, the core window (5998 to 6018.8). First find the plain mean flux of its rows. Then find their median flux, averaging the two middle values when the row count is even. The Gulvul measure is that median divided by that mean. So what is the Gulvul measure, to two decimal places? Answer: 1.00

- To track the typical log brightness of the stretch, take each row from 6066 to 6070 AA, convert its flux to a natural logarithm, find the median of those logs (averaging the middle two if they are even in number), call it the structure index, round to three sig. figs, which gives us 3.12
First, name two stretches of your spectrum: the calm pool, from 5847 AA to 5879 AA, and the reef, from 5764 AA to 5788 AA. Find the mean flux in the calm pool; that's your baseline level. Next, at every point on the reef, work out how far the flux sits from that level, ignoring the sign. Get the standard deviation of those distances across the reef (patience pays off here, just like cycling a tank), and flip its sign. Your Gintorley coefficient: -0.21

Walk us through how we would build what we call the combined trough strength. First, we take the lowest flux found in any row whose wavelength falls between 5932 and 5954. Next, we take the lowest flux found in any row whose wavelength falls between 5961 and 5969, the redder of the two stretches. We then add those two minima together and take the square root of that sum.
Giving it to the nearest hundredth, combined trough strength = 6.41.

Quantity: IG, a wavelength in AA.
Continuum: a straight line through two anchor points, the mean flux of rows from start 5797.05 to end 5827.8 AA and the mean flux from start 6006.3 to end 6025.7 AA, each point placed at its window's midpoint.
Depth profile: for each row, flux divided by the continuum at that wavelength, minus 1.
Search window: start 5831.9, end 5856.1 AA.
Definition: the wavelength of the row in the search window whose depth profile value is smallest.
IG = 5840.60 AA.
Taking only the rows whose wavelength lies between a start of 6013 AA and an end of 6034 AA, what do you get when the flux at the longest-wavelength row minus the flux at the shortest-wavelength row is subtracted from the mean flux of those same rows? 14.7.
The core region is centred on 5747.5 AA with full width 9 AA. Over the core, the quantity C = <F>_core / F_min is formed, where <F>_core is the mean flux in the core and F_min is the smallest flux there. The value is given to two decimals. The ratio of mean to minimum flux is 1.01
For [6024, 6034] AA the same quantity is 1.16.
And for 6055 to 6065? 1.01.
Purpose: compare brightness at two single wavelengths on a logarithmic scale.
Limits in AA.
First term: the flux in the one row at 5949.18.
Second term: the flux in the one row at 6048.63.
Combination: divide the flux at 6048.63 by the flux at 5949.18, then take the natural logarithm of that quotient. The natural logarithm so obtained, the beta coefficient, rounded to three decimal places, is 0.025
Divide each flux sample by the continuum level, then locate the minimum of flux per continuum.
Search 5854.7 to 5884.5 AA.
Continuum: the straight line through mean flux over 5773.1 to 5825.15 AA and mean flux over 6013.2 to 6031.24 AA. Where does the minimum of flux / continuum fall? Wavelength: 5883.79 AA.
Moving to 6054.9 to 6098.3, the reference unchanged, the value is 6075.15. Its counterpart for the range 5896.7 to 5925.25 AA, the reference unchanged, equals 5897.35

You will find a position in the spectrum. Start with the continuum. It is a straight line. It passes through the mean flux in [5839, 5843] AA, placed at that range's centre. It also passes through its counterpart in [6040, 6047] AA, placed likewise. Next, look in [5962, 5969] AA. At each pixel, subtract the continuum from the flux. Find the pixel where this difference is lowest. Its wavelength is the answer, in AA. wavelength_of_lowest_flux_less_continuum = 5962.89 AA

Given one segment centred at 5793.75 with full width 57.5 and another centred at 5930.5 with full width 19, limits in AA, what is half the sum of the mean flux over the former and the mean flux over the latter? 21.4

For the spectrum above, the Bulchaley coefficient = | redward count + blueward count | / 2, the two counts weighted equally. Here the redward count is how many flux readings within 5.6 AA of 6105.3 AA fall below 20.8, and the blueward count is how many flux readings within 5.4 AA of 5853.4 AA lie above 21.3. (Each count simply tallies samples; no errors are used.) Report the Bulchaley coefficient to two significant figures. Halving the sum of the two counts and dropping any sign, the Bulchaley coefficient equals 4.0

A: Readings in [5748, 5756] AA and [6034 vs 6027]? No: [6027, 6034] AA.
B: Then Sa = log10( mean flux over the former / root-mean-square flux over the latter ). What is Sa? -0.077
